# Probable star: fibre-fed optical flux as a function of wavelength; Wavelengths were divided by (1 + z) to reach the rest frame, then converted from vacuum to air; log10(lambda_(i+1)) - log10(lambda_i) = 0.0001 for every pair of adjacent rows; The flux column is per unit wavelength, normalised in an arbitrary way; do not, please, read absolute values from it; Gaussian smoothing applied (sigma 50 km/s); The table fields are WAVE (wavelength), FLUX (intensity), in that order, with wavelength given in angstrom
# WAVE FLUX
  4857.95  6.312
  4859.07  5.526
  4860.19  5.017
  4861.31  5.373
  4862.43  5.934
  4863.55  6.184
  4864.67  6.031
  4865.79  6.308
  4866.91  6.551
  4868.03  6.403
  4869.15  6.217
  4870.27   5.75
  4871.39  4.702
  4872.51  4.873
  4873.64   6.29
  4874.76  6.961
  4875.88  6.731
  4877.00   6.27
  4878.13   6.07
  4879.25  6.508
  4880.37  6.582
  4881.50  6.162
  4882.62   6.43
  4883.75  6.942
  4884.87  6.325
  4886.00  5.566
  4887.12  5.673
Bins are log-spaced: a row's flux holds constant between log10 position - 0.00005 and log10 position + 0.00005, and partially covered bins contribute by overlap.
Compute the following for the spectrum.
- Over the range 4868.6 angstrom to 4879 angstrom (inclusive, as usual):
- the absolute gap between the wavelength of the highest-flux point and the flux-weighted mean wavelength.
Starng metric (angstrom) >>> 1.0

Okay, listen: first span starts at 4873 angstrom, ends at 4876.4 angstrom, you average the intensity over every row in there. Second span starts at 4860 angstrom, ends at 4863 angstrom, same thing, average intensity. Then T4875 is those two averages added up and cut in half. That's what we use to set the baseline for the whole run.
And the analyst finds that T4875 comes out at 6.05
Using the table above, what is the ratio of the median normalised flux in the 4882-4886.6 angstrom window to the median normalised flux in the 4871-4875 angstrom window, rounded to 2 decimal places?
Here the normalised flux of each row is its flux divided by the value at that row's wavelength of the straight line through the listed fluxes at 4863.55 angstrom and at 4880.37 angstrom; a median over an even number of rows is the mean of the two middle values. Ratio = 1.10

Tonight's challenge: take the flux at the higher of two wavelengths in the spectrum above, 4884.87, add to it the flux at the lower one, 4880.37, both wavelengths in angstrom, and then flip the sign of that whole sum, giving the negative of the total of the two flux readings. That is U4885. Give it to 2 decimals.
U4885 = -12.91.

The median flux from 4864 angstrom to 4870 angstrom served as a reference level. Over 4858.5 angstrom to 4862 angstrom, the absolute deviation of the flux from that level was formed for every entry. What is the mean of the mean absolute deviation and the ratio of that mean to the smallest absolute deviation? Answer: 1.1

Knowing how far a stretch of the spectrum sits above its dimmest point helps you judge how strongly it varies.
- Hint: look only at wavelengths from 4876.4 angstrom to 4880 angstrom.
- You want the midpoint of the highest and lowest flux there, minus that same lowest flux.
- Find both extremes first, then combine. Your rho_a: 0.2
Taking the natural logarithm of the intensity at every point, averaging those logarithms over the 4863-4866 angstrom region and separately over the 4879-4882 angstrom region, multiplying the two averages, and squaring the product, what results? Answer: 11.4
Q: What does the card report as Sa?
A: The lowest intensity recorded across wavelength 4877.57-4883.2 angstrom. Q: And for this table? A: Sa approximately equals 6.07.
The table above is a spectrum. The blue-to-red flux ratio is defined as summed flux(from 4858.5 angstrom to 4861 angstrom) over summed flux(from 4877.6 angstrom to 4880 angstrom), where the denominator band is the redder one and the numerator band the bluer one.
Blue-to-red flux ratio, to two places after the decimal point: 0.84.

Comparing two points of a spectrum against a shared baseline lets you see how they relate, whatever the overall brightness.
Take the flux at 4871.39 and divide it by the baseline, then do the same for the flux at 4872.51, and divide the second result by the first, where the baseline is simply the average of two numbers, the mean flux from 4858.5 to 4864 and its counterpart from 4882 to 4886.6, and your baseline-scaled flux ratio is 1.04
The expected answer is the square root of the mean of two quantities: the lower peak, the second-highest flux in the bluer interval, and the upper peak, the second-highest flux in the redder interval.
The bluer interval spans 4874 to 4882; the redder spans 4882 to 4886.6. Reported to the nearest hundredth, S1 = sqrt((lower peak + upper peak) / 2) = 2.57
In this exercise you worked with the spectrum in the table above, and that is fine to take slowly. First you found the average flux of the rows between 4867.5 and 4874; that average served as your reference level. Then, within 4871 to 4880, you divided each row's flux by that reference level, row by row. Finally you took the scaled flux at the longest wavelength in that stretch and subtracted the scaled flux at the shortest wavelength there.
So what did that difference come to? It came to 0.3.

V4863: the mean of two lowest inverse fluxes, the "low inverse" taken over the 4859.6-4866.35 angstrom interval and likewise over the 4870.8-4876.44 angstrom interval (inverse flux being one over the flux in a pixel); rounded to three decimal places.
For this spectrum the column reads 0.151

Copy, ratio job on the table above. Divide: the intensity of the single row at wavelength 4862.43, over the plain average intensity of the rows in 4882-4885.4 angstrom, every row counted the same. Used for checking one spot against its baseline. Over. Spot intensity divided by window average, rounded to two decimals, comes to 0.90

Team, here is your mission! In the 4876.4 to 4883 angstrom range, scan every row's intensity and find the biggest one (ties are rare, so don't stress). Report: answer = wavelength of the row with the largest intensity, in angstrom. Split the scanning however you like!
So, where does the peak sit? 4880.37 angstrom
